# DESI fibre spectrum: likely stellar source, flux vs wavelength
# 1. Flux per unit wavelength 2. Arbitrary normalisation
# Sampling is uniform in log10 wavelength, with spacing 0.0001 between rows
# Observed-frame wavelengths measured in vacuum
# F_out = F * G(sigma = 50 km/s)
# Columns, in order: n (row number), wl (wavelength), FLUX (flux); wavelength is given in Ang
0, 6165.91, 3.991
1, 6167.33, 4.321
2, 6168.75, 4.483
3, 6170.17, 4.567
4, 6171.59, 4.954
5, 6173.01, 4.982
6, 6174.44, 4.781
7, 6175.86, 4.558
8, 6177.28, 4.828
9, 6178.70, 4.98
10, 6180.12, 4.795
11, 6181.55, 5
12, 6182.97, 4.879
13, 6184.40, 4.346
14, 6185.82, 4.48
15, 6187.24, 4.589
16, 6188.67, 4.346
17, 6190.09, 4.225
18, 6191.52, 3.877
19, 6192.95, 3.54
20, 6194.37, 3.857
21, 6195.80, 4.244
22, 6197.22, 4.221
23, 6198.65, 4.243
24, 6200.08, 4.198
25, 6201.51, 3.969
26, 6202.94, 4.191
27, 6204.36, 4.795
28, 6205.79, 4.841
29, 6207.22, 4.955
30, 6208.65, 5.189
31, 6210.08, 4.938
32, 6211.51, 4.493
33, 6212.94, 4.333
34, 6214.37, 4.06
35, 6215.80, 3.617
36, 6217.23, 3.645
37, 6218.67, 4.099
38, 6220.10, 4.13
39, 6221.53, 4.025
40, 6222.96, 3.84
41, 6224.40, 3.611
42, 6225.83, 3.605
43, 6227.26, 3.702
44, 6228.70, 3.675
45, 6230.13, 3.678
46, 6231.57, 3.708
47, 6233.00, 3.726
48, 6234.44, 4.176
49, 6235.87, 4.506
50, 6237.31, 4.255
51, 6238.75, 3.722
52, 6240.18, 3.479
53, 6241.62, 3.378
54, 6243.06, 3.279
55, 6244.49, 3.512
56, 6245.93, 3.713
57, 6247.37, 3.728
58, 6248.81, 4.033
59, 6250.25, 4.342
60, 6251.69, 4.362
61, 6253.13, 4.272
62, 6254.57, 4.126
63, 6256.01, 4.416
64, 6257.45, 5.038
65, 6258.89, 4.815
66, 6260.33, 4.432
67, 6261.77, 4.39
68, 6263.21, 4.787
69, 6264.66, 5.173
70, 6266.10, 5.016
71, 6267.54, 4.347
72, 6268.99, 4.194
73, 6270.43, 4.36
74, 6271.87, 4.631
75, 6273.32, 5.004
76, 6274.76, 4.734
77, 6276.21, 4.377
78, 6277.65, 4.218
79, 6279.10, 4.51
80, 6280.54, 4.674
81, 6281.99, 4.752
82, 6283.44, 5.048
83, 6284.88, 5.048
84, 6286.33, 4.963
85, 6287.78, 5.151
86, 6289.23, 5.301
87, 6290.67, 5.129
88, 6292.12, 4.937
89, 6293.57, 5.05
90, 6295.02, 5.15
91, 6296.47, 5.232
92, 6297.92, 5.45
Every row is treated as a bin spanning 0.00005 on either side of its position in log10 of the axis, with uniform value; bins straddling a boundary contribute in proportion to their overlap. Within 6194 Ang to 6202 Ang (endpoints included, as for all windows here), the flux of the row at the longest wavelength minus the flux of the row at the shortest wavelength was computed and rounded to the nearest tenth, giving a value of 0.1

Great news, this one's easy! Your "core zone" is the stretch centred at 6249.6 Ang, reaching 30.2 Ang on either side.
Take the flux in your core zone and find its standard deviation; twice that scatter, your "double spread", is 1.0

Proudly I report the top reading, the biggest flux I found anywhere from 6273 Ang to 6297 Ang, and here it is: 5.301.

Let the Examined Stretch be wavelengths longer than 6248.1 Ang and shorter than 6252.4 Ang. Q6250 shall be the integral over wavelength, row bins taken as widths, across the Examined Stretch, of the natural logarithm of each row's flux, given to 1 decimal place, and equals 6.2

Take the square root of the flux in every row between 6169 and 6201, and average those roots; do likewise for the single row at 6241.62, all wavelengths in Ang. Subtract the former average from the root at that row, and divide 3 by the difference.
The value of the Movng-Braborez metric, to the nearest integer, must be -11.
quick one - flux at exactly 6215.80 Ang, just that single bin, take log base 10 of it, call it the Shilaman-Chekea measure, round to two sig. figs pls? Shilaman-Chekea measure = 0.56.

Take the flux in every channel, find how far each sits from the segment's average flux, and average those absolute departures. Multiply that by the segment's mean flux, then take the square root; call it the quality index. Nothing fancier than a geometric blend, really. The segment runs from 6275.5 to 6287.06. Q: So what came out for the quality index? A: 1.09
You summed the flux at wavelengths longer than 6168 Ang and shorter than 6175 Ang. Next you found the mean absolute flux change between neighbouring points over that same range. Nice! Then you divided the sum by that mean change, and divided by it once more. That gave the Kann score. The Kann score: 776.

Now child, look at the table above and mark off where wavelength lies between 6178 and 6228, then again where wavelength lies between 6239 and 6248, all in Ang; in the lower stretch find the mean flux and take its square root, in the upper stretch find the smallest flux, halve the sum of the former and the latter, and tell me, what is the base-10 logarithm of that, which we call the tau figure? 0.43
